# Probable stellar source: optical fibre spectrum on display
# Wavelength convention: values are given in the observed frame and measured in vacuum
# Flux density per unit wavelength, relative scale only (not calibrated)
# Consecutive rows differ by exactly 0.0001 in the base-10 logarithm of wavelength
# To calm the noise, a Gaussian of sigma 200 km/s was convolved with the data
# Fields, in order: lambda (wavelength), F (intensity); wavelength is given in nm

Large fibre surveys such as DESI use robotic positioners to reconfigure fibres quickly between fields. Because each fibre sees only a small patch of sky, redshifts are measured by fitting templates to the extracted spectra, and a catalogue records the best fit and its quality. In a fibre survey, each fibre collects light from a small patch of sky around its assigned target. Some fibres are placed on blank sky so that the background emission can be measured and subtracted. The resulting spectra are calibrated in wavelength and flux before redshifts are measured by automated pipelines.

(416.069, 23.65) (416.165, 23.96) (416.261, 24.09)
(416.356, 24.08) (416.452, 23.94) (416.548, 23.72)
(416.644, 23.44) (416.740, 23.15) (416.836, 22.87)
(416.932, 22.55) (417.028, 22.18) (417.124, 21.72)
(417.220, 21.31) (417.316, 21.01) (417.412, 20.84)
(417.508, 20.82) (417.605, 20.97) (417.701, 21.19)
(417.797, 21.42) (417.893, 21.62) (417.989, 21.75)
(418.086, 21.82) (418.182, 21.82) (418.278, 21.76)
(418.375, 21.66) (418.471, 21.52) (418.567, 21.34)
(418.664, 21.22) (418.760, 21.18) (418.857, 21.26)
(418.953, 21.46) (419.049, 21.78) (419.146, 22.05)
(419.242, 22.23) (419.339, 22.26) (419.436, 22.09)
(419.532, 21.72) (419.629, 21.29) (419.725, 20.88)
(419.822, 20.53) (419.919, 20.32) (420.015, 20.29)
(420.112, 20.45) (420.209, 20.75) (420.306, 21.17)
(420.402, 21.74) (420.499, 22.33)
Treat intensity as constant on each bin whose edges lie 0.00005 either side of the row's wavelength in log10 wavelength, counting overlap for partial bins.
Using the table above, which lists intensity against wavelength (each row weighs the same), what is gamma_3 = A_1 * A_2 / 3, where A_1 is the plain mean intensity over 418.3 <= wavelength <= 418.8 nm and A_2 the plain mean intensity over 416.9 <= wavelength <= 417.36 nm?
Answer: 155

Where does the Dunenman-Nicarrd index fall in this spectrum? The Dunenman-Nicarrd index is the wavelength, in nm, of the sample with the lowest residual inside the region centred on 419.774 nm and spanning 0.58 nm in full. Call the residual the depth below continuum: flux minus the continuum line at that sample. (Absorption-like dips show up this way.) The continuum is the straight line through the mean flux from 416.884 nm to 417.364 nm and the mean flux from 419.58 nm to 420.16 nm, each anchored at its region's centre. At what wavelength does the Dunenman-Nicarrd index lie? 419.919 nm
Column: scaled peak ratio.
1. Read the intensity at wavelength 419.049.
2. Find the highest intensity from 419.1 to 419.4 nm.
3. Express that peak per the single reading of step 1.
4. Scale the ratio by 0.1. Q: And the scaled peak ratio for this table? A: 0.102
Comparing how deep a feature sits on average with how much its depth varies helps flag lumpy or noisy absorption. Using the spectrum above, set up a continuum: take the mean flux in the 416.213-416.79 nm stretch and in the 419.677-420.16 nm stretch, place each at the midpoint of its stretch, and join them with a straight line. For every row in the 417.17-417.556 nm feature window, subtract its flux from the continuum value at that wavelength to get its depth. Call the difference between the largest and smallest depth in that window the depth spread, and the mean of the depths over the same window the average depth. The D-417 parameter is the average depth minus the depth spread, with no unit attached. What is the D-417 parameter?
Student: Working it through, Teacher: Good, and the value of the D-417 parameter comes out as 1.6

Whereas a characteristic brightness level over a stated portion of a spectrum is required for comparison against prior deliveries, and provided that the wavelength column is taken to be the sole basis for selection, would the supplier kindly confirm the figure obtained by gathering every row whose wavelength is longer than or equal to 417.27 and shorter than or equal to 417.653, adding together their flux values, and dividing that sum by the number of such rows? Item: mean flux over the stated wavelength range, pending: 20.9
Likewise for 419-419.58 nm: 22.0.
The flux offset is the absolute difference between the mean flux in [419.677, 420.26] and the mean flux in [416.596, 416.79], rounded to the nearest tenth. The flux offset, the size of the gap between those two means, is 2.8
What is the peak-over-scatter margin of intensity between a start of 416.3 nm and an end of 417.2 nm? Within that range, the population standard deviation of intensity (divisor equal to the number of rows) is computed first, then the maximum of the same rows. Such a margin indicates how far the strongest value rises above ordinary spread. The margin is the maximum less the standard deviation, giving 23.31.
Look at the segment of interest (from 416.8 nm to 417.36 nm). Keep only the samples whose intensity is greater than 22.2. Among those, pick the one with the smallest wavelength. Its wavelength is 416.836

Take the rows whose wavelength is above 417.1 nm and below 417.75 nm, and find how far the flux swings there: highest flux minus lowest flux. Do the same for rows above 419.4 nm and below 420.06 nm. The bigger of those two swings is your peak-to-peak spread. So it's 1.8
